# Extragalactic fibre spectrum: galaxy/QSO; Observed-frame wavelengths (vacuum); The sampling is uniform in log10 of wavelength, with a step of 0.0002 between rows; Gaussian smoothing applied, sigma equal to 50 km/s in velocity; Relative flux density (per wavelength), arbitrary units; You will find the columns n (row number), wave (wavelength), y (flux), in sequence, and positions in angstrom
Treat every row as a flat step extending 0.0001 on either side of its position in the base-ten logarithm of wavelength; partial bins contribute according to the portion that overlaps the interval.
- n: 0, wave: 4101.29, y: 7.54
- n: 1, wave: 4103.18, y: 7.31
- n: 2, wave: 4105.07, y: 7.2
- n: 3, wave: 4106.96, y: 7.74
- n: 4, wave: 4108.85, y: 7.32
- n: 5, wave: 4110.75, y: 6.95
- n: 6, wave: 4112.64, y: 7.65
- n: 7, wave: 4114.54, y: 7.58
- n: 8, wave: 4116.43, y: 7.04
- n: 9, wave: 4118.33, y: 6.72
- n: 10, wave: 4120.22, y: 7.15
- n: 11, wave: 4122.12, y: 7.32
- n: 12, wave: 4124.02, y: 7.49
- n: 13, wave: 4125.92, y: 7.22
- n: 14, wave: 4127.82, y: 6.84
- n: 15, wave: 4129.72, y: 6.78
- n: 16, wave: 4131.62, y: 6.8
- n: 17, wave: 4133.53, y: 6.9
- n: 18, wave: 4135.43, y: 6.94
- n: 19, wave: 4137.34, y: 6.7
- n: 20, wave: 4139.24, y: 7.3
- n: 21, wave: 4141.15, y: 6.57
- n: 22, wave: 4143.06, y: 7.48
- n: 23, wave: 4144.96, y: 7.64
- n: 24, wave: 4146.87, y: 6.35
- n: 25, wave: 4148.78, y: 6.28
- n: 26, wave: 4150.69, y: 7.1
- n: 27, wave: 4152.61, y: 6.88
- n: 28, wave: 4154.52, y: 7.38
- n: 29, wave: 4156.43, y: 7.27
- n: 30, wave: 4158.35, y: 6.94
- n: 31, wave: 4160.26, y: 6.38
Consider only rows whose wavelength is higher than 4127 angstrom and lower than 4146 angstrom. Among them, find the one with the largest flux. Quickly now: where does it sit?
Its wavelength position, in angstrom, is 4144.96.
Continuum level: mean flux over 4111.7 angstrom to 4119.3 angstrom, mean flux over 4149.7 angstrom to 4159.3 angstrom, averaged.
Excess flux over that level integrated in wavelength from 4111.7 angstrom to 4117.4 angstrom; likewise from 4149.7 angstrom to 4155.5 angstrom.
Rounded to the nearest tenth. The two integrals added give 1.0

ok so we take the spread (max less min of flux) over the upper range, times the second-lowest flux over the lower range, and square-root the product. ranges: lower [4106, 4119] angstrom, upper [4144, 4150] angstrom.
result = 3.07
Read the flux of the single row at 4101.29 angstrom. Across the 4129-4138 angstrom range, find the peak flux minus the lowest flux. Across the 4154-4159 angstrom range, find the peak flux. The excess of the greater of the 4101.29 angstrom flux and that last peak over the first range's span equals 7.30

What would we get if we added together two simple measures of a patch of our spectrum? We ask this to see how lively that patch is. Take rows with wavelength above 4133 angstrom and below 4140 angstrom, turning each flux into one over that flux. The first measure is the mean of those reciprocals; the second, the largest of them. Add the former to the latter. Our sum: 0.293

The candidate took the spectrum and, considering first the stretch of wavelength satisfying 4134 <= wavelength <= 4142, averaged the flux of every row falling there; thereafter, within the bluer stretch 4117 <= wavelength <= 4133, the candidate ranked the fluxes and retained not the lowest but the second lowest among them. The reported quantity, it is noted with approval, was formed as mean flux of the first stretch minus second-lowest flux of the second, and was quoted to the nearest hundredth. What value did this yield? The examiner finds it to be 0.10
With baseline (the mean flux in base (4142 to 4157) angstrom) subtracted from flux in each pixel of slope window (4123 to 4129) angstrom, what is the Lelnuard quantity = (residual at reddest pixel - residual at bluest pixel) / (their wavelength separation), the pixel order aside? -0.17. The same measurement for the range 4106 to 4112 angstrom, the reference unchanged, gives -0.21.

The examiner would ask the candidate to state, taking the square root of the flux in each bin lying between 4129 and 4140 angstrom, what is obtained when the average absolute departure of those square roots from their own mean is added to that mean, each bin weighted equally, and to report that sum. 2.65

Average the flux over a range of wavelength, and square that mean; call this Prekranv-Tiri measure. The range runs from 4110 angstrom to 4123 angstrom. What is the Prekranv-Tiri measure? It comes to 51.9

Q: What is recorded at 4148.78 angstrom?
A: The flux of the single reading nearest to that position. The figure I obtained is 6.28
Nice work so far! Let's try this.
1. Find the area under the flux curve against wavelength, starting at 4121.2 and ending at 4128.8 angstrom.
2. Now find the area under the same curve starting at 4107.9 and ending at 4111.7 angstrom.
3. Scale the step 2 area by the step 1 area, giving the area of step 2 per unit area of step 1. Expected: 0.49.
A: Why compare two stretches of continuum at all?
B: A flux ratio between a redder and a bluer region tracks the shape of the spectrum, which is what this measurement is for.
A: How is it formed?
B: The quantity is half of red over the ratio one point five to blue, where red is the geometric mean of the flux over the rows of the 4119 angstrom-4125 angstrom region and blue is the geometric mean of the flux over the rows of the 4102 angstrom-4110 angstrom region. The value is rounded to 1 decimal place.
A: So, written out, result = 18.0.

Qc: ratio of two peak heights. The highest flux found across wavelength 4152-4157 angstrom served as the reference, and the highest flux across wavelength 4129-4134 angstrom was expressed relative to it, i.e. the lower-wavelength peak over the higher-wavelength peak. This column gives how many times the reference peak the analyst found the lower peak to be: 0.93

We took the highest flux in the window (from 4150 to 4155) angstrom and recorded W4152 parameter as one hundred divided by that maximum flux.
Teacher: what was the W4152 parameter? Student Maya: 13.6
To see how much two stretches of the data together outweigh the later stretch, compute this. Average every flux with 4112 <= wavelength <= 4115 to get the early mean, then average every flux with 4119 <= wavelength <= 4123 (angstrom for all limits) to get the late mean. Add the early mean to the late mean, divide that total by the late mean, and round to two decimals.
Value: 2.05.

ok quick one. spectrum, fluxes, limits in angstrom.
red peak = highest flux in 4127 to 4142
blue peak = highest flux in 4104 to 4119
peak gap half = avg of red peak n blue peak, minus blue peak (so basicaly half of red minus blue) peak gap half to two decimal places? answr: -0.22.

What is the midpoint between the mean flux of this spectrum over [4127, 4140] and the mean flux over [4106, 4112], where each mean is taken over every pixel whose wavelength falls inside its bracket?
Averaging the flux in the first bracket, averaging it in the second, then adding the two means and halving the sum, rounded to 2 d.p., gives 7.12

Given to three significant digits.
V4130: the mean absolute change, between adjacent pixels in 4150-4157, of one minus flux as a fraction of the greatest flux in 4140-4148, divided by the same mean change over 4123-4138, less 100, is -98.3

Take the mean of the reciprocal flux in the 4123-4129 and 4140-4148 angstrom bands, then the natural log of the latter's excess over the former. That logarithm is -5.5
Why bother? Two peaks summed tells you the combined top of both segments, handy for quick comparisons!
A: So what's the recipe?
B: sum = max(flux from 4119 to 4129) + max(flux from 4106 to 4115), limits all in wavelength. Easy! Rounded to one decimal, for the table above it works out 15.2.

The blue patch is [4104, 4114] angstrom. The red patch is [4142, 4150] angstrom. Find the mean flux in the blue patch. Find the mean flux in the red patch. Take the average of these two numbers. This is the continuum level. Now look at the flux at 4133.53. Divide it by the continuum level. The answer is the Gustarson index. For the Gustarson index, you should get 0.96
